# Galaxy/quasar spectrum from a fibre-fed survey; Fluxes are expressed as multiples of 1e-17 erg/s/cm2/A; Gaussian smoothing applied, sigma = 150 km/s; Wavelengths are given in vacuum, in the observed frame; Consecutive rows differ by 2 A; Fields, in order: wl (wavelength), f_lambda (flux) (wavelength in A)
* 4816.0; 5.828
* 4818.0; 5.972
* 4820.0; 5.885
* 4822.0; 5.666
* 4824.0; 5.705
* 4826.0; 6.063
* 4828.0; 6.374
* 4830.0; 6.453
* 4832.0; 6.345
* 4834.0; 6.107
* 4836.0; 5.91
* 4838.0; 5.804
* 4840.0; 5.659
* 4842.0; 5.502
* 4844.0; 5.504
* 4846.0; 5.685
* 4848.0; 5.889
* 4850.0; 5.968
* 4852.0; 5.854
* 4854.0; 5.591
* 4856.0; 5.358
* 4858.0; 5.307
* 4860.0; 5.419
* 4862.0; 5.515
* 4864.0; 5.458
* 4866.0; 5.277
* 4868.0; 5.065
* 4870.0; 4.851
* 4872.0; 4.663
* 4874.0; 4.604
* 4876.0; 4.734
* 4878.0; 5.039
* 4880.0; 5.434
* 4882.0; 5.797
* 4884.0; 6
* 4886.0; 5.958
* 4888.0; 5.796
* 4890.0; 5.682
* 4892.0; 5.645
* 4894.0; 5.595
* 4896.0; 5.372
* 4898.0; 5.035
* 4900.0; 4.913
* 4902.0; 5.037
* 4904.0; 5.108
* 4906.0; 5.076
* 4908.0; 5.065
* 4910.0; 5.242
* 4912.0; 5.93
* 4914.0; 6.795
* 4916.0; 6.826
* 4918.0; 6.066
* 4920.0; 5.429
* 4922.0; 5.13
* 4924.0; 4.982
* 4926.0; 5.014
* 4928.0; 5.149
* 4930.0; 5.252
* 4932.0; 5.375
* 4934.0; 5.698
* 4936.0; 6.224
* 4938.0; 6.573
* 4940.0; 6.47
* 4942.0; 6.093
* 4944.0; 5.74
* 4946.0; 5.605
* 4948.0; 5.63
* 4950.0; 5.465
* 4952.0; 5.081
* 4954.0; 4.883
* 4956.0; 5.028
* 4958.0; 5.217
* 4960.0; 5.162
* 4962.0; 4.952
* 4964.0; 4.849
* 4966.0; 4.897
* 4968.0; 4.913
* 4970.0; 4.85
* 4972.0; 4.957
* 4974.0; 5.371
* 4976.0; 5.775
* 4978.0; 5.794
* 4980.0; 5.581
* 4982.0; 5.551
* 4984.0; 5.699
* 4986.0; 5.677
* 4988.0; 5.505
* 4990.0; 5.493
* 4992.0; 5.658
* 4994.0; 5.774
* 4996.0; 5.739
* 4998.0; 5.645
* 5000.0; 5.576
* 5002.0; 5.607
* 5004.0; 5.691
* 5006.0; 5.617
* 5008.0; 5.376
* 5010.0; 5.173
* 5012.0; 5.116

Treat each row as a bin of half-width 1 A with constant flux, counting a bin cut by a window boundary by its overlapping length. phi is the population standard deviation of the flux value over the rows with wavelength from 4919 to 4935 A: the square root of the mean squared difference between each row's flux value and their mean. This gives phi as 0.22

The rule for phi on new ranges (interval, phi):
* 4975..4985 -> 0.10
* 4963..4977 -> 0.33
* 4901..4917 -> 0.73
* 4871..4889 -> 0.55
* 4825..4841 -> 0.27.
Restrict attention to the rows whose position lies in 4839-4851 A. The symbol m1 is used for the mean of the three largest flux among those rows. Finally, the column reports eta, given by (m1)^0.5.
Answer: 2.42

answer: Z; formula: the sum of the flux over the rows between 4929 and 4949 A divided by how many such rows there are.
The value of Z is 5.87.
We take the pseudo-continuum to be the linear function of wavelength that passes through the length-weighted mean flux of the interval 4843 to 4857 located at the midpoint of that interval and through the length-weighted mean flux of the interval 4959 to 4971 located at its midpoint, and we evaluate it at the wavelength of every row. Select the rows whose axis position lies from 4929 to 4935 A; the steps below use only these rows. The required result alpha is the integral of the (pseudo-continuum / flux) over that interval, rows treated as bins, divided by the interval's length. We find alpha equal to 0.95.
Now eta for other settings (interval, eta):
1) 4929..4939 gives 2.48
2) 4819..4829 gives 2.47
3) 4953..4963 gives 2.27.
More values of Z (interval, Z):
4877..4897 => 5.63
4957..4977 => 5.09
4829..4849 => 5.89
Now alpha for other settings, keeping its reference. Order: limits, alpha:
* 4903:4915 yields 0.97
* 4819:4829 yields 0.99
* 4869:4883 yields 1.11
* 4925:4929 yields 1.02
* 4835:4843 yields 1.01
